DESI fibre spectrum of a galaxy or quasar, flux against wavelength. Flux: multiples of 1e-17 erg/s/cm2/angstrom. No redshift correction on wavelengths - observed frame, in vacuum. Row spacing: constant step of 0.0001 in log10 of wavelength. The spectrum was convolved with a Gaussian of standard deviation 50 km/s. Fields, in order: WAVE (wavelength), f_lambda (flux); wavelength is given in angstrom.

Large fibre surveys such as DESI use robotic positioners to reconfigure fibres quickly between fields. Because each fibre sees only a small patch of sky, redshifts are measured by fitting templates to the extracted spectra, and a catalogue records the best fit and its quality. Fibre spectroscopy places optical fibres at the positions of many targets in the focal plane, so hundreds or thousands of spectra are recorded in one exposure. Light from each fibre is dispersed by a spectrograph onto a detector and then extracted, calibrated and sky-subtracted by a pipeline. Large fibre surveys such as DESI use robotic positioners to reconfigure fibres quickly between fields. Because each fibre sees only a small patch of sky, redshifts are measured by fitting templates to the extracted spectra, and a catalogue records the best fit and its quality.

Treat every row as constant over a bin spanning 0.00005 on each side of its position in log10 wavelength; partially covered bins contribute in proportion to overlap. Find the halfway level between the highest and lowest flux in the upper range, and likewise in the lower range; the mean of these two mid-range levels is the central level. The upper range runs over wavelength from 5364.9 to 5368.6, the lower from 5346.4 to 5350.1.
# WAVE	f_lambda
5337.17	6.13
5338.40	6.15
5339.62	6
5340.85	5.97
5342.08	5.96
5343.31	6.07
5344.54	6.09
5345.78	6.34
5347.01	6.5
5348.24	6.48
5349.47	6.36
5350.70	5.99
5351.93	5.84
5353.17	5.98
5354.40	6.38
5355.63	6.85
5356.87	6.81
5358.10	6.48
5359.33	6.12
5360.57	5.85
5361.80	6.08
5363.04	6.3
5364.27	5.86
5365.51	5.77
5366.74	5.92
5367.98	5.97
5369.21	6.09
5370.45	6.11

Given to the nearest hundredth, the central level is 6.15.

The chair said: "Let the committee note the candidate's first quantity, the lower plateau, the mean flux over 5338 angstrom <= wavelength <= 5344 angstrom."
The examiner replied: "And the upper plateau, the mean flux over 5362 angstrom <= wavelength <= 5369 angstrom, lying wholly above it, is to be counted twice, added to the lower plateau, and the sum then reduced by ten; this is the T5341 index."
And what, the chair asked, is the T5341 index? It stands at 8.0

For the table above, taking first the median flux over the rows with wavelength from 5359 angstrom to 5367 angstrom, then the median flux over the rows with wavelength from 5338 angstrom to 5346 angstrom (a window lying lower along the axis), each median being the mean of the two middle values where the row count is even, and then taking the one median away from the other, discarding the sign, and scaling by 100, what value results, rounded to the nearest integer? 15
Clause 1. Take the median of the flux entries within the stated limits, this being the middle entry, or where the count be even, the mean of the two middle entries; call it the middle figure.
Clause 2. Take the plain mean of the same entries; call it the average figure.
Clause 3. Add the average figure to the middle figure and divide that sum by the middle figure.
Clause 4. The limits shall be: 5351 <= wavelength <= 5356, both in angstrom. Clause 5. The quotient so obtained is 2.01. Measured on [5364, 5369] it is 2.00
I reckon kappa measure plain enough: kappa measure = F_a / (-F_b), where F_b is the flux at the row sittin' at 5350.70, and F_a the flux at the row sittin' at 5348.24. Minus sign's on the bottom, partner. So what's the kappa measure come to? -1.08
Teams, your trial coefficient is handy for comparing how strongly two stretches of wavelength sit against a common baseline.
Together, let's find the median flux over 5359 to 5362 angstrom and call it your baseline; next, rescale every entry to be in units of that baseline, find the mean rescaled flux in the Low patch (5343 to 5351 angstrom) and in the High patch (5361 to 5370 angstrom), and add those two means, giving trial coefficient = 2.02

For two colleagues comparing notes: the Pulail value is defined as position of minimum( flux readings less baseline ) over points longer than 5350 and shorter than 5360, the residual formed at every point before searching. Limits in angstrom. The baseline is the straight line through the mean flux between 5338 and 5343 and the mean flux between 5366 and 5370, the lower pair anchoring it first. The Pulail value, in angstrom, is 5351.93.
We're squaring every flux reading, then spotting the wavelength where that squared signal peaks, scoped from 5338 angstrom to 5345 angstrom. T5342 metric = 5338.40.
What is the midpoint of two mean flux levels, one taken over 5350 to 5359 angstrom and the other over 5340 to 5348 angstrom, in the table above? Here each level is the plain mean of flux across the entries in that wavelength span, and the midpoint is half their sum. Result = 6.24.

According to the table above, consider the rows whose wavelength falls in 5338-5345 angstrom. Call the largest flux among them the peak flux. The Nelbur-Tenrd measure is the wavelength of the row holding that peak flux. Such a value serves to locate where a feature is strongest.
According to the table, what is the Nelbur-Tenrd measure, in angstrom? 5338.40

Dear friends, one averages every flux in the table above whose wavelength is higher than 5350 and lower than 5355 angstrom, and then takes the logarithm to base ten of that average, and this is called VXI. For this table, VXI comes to 0.782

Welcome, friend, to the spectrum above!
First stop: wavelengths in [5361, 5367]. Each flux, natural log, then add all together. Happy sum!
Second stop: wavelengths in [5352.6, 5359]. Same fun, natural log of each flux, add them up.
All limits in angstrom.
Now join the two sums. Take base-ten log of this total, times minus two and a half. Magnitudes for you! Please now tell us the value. -3.156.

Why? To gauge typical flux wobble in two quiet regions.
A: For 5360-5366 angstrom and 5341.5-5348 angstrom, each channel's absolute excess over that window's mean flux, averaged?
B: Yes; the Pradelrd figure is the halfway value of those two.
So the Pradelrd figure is 0.178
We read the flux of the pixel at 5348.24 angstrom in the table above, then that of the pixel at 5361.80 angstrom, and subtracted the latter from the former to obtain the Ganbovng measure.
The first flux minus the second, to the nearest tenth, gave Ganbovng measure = 0.4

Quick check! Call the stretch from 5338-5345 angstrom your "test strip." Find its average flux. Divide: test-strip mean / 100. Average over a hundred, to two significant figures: 0.060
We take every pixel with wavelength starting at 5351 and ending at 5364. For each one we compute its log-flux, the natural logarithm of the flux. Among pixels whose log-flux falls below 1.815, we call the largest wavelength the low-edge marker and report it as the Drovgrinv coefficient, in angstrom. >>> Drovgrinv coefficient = 5361.80 angstrom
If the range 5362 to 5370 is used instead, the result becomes 5369.21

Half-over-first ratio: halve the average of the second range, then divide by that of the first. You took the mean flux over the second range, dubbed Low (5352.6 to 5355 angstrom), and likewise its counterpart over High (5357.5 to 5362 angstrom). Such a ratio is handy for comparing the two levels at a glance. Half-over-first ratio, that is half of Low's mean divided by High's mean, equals 0.504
